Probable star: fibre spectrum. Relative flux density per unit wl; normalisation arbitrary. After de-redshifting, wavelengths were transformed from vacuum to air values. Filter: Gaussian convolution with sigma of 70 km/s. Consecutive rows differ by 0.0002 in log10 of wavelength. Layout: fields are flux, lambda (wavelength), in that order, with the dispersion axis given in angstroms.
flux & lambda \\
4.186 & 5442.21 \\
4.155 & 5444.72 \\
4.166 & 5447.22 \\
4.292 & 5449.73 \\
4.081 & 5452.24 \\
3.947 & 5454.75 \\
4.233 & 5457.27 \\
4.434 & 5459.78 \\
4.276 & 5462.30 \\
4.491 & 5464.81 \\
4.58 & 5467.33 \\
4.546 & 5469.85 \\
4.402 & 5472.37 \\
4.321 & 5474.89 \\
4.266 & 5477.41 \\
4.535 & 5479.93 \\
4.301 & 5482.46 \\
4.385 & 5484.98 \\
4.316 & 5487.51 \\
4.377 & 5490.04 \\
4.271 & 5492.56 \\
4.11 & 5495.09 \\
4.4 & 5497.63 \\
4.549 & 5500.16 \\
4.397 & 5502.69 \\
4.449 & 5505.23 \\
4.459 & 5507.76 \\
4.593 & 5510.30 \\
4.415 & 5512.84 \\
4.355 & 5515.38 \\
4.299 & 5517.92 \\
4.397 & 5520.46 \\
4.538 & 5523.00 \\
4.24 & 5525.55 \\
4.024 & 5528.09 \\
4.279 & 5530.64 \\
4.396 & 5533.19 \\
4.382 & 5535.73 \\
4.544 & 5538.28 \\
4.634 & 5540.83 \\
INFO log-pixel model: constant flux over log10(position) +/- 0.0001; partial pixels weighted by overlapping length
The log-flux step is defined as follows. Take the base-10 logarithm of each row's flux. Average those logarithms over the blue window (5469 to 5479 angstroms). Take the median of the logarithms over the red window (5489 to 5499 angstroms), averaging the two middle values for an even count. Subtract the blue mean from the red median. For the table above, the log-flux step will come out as -0.006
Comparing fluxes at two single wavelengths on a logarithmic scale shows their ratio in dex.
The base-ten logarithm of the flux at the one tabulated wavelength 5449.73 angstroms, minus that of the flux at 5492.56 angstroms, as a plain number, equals 0.0021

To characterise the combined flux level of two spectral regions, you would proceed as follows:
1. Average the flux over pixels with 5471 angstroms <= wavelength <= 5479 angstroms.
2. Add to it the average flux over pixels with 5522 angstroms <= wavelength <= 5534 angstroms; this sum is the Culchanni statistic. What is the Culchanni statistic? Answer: 8.63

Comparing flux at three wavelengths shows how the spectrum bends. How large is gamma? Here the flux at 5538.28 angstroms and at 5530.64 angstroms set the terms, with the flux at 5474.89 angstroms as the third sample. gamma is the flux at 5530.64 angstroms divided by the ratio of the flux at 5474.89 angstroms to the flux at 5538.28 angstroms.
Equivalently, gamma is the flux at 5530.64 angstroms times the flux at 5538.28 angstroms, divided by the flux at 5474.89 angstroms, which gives 4.5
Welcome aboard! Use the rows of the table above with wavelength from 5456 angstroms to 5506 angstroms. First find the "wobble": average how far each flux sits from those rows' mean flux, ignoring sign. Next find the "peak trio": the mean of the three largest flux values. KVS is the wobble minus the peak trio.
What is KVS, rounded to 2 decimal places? -4.46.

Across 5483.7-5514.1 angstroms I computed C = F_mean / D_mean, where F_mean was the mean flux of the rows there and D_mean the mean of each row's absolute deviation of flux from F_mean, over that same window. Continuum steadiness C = 52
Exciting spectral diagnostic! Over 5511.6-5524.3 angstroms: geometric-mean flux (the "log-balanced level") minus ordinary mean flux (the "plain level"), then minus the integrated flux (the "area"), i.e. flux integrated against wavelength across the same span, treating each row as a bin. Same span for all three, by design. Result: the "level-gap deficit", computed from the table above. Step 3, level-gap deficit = -55.9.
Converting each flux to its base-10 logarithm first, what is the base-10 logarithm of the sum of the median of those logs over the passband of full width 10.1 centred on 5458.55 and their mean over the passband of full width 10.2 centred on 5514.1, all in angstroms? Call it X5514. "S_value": 0.105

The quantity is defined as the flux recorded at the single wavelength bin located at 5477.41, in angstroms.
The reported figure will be 4.266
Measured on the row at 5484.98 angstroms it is 4.385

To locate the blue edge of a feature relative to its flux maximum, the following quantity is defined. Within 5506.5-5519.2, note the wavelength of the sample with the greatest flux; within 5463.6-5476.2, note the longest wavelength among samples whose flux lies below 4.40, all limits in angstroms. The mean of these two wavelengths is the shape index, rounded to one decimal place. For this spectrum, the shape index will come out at 5492.6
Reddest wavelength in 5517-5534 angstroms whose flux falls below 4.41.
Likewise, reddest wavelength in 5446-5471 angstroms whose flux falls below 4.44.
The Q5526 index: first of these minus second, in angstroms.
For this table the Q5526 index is 70.9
